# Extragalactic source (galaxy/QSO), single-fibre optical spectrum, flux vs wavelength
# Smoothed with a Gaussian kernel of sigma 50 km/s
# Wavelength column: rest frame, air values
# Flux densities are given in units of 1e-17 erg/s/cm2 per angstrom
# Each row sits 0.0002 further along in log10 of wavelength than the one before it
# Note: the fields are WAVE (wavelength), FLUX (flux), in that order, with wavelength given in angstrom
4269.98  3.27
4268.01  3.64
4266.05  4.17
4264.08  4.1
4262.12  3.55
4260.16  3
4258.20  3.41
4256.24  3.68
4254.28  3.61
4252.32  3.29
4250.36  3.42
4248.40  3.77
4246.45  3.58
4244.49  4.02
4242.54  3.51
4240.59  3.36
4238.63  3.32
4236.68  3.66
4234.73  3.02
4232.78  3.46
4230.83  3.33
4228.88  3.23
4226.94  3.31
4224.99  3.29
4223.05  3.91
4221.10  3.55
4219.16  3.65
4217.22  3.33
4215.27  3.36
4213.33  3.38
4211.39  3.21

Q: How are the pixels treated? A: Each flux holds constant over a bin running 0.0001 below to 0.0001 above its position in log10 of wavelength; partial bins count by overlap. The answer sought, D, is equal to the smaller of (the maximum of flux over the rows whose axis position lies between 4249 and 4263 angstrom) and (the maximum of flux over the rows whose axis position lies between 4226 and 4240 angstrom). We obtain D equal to 3.66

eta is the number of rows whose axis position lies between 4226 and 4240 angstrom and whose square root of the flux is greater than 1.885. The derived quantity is 1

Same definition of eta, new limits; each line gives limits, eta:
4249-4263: 2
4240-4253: 3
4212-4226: 2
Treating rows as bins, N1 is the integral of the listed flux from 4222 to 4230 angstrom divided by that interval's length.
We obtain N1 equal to 3.43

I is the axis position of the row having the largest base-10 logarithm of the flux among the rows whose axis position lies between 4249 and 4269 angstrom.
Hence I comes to 4266.05 angstrom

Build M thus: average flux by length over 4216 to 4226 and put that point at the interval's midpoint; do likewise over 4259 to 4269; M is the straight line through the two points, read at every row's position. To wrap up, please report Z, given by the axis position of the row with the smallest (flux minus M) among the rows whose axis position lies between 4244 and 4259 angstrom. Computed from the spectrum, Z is 4252.32 angstrom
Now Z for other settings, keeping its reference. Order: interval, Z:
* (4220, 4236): 4234.73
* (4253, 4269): 4260.16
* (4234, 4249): 4234.73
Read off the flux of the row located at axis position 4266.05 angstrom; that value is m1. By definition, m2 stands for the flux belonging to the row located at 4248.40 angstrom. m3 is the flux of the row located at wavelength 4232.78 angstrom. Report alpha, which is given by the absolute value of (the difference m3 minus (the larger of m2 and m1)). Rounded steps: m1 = 4.17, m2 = 3.77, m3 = 3.46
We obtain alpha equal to 0.71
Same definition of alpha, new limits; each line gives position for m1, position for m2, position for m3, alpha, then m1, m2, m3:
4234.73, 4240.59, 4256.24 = 0.32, 3.02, 3.36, 3.68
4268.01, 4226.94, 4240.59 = 0.28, 3.64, 3.31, 3.36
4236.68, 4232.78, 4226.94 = 0.35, 3.66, 3.46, 3.31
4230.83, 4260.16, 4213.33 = 0.05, 3.33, 3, 3.38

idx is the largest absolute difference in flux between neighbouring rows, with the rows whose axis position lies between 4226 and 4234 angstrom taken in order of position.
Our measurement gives 0.13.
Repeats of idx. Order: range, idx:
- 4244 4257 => 0.44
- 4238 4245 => 0.51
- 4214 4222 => 0.32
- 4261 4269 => 0.55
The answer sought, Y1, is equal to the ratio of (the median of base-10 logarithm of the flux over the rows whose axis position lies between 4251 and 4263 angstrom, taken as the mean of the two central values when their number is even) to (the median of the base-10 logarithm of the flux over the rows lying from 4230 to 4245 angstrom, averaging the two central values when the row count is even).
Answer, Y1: 1.02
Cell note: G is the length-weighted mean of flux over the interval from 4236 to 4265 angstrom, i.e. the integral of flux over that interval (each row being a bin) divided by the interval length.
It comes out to 3.55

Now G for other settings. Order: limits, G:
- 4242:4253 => 3.61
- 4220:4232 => 3.44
